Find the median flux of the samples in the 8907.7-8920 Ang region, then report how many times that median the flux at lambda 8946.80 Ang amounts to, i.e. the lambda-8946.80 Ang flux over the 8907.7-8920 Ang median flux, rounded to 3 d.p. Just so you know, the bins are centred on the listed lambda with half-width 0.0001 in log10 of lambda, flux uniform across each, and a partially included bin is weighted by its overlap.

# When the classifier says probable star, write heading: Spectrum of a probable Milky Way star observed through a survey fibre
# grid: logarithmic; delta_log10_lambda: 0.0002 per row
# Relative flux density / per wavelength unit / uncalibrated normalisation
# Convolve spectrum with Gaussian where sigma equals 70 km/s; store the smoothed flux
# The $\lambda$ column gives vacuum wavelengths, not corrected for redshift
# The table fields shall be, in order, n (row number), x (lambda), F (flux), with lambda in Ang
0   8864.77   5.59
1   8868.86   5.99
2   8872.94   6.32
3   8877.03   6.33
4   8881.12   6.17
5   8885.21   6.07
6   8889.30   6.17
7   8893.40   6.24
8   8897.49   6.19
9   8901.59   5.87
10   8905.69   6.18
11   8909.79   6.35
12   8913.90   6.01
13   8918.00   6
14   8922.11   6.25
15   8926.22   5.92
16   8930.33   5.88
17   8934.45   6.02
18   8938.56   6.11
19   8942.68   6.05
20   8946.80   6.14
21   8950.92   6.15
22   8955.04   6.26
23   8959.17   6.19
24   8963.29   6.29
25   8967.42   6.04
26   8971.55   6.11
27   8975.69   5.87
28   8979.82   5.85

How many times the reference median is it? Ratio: 1.022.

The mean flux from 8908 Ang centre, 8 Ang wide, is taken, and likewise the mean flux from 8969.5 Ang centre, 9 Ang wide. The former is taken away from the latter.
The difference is -0.19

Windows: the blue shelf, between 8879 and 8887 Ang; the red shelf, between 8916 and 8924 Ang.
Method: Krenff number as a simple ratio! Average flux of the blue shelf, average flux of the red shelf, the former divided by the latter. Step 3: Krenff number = 1.00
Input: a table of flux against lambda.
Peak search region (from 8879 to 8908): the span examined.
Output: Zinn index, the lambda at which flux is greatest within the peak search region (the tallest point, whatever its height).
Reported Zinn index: 8893.40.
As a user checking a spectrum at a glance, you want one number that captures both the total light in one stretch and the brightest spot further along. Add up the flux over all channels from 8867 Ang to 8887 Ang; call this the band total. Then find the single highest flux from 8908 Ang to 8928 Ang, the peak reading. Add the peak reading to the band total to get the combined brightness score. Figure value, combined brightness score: 37.2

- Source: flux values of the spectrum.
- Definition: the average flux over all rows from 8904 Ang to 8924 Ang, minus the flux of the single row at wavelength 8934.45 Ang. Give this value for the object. 0.1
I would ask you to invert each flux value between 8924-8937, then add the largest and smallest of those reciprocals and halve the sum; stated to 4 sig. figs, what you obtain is 0.1681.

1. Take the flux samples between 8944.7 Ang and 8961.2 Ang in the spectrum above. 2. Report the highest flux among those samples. 6.26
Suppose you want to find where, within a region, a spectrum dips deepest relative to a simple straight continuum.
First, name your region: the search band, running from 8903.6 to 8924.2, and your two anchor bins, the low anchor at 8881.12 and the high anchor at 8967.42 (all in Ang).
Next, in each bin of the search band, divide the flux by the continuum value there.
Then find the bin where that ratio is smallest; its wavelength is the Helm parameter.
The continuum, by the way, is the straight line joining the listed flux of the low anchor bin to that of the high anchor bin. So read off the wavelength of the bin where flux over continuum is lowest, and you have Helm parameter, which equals 8918.00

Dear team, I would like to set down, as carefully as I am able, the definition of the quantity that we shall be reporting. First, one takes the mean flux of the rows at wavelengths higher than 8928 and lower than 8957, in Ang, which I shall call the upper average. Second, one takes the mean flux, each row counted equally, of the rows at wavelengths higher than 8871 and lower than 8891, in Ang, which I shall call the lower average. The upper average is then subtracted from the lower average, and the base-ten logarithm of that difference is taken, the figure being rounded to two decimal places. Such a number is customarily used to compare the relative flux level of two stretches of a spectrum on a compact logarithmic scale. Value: -0.90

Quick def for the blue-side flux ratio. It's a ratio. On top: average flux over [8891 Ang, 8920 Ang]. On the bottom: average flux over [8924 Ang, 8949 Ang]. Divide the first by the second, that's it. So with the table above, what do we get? 1.02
